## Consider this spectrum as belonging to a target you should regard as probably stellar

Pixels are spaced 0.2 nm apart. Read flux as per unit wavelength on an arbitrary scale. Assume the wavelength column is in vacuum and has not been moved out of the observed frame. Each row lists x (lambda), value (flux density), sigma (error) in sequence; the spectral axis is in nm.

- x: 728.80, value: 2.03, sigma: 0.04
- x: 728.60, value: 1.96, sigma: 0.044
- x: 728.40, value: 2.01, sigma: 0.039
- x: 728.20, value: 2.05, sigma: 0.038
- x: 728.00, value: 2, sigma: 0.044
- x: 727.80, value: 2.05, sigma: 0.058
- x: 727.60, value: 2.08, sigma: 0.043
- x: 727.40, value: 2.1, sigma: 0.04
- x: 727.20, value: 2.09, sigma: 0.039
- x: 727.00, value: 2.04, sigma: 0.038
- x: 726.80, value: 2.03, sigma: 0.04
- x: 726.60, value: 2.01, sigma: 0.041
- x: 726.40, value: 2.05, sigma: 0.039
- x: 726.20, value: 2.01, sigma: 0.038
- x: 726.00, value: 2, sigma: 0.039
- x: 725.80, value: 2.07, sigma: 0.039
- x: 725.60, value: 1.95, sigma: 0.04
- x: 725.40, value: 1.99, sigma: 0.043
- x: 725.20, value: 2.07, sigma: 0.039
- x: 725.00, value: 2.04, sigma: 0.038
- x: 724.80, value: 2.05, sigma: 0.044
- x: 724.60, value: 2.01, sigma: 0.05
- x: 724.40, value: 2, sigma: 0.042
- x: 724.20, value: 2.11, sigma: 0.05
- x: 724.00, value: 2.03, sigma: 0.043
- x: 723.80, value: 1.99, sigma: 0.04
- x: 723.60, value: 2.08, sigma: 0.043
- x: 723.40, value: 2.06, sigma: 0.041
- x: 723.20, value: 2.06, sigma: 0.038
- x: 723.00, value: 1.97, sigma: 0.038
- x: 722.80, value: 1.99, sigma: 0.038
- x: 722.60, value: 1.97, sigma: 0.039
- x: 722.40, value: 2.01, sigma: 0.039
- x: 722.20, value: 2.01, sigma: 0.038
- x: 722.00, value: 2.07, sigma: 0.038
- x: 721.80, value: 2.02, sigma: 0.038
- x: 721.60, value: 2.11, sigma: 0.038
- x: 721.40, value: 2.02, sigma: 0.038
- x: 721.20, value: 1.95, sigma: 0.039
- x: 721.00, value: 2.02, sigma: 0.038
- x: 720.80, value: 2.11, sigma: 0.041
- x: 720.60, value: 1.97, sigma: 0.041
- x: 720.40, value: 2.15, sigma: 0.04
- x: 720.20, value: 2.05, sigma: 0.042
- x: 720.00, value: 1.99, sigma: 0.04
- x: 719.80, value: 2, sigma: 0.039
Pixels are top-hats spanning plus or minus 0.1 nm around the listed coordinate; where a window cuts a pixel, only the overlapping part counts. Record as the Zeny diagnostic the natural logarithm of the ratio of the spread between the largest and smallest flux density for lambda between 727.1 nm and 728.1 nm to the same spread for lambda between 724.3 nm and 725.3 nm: 0.4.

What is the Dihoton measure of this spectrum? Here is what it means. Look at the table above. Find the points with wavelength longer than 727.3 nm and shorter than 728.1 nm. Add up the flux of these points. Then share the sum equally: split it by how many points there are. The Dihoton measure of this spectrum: 2.06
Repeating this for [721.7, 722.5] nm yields 2.03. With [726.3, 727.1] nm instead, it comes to 2.03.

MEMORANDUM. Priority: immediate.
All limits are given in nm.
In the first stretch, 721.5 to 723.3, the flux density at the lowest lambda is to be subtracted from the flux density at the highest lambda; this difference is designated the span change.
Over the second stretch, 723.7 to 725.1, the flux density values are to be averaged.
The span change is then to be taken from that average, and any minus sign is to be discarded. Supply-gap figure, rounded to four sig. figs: 2.083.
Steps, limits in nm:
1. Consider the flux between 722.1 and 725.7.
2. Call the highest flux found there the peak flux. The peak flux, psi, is 2.11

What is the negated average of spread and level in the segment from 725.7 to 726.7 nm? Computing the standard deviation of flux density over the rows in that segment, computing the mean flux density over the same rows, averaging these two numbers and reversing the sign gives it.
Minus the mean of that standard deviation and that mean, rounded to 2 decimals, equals -1.03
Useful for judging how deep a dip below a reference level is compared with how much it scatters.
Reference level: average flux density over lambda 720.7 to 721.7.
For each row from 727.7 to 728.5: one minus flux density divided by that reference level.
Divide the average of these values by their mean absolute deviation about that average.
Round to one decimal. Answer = 0.6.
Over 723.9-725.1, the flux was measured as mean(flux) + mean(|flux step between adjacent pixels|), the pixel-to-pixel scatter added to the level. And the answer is 2.09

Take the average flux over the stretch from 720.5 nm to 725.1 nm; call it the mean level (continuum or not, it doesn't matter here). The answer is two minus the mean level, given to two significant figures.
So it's -0.028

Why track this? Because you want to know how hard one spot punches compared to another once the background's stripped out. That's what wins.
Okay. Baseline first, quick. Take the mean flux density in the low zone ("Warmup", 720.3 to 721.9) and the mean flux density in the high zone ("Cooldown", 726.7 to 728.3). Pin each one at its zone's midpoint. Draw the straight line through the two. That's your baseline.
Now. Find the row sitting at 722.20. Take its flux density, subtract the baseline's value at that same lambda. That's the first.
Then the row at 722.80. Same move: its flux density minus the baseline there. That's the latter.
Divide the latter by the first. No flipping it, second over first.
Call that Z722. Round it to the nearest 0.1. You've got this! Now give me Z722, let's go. 1.6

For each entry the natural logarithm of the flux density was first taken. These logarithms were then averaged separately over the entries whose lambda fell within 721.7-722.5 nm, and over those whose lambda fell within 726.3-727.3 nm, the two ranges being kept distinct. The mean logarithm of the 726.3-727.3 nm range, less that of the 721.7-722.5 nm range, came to 0.008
